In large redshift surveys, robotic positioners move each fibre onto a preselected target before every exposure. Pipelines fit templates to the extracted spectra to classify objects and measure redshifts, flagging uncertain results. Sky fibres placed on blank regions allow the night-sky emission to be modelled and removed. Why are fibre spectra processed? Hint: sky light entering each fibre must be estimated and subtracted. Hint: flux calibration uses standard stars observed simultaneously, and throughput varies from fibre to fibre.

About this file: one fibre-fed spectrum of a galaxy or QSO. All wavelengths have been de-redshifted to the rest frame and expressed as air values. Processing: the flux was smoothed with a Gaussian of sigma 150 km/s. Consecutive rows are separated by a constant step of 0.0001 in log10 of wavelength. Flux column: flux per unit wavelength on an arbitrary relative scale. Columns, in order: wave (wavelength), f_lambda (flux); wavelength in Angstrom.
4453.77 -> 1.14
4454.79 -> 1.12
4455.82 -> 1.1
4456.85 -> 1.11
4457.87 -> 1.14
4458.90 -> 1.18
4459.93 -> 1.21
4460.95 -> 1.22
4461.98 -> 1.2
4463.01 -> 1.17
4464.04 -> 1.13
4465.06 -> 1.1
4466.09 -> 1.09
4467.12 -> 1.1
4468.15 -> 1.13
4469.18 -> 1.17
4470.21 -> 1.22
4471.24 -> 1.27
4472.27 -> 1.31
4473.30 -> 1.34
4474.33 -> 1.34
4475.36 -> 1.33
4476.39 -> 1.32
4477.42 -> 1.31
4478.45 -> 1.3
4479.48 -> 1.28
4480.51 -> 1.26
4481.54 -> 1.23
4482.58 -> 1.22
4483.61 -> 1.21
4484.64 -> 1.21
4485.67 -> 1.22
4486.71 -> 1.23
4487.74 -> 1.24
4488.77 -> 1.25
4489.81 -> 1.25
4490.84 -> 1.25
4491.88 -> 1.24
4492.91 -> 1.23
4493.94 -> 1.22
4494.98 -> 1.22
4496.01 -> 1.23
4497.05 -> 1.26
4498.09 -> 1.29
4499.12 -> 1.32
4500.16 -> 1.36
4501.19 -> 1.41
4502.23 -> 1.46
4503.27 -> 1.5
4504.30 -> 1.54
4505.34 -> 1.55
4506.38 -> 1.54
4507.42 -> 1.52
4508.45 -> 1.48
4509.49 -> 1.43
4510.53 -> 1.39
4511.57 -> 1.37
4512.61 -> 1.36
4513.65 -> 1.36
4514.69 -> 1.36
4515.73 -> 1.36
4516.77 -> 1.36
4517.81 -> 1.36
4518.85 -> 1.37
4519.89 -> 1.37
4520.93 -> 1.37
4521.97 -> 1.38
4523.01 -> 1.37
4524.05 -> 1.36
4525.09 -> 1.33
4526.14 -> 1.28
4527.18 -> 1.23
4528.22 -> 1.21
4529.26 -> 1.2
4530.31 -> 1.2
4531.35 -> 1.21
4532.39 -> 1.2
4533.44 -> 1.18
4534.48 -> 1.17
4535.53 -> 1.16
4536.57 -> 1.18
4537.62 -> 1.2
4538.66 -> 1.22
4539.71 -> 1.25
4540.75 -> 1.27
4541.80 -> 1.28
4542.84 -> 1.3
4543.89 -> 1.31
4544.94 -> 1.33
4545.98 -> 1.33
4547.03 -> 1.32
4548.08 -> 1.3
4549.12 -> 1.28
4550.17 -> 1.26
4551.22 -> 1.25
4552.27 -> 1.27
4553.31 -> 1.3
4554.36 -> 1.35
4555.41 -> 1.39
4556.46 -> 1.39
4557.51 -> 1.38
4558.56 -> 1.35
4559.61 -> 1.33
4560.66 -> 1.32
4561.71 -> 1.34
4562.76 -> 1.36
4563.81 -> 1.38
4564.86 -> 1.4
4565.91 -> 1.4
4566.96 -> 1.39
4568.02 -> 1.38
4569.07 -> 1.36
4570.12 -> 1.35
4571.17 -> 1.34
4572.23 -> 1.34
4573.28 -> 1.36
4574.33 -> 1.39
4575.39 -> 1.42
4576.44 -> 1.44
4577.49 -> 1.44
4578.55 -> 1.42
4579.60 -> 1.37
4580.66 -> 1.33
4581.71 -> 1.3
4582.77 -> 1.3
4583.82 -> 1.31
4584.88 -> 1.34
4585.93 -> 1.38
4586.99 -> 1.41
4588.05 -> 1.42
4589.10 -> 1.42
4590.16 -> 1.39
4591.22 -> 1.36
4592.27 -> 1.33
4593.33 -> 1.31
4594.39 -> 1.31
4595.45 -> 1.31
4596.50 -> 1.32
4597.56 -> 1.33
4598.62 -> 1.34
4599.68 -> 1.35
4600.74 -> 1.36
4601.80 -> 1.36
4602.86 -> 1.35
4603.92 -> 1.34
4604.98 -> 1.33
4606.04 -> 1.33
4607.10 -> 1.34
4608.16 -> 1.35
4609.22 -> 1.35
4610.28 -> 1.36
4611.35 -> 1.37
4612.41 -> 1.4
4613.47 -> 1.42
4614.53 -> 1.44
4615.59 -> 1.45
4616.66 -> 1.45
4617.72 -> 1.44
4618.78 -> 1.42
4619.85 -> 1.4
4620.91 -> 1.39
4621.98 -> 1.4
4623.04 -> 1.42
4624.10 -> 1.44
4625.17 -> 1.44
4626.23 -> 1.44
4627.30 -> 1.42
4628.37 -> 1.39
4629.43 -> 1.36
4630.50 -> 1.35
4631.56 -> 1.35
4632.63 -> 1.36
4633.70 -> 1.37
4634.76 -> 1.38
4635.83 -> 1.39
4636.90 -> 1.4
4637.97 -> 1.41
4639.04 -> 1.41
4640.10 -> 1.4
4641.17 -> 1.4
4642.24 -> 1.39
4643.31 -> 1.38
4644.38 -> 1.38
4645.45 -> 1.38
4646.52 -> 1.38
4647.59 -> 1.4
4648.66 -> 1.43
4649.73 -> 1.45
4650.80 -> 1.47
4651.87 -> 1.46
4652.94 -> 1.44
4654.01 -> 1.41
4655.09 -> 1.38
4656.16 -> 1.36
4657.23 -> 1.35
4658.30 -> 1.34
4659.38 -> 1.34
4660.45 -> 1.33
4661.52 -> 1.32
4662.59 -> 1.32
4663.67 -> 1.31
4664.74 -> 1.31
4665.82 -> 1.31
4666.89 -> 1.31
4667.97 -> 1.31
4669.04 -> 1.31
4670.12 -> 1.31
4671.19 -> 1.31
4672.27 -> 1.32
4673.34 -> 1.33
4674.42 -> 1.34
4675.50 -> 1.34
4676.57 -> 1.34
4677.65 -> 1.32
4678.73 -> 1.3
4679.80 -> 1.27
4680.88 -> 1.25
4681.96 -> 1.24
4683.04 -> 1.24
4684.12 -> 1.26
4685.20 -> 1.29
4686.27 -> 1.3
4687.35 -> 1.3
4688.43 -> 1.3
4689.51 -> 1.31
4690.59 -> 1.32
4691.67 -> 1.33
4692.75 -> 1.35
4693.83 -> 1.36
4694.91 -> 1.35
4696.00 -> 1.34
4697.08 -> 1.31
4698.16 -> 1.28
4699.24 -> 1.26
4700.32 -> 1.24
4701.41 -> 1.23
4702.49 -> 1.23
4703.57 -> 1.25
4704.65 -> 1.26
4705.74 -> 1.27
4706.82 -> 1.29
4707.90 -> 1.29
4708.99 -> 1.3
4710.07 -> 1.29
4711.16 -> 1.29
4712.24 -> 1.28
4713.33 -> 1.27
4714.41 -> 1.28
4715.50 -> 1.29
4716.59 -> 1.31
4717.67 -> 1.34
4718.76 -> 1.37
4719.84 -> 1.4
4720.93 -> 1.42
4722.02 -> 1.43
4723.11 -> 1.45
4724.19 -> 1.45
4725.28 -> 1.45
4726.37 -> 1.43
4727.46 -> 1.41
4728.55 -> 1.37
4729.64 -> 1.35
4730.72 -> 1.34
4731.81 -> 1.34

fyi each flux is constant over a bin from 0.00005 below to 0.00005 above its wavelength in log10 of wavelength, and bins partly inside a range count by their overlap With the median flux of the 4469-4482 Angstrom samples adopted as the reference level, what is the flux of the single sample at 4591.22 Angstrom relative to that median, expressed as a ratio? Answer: 1.046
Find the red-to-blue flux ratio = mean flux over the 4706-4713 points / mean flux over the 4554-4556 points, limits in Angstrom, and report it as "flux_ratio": 0.94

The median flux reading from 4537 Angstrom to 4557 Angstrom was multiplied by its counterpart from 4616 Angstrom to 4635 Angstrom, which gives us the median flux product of 1.82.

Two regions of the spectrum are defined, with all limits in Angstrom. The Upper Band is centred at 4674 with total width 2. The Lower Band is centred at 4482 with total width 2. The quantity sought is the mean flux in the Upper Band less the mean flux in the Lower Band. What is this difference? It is 0.11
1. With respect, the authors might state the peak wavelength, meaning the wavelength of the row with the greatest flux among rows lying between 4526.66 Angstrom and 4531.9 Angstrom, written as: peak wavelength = 4527.18 Angstrom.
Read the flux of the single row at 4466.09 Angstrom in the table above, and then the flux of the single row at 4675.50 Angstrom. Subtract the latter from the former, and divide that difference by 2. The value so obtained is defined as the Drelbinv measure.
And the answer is -0.125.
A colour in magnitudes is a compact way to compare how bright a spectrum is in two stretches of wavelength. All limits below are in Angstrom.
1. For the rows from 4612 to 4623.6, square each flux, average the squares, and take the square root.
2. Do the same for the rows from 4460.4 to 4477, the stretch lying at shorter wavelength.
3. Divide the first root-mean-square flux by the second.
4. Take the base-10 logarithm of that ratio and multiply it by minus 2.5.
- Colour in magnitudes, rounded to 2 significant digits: -0.17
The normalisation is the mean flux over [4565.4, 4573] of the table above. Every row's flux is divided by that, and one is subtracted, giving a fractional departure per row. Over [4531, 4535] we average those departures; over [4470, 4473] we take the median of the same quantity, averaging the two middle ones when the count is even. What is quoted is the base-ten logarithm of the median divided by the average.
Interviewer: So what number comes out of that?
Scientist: -0.3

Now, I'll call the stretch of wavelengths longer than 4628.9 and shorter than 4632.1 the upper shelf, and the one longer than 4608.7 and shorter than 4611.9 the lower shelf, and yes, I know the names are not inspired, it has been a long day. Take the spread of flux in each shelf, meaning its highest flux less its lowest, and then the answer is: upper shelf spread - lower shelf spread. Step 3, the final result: -0.010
